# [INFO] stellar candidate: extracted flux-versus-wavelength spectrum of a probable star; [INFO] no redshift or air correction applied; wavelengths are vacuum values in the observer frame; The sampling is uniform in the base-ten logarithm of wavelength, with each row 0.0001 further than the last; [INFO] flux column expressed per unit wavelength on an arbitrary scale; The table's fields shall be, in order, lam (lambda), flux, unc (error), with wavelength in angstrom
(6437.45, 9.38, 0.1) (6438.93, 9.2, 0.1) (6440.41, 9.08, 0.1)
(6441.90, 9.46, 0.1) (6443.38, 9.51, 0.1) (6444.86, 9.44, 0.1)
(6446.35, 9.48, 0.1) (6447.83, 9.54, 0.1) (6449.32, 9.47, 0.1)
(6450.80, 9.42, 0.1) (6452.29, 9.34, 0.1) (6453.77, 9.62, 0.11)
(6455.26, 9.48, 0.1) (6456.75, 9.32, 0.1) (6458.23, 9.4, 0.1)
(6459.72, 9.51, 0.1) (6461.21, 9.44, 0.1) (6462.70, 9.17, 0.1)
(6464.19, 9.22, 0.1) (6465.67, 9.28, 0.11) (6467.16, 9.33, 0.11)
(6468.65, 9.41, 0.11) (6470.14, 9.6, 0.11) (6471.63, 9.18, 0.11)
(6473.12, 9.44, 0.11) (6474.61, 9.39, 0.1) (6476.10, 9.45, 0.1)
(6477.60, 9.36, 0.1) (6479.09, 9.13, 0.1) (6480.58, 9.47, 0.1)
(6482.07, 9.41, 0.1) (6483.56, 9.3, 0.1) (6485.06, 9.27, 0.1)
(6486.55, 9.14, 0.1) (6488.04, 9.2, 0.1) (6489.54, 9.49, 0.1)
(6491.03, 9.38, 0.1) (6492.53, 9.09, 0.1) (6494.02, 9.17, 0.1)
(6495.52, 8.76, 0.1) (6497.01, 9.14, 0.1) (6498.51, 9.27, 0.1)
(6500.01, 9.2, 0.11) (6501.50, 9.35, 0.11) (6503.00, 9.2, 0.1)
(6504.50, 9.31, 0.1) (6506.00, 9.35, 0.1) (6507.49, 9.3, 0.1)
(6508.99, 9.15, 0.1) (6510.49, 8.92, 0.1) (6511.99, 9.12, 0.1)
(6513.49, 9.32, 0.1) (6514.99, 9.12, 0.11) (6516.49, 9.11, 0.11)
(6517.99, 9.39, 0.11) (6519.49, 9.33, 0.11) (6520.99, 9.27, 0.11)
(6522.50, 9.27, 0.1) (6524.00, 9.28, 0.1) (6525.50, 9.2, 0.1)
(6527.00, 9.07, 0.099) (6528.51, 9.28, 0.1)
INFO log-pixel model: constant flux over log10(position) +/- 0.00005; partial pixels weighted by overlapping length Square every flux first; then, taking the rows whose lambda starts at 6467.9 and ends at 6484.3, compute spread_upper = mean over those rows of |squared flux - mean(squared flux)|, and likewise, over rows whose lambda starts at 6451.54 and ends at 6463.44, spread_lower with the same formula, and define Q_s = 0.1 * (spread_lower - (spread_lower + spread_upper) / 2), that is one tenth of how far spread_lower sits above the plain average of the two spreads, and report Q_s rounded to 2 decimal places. 0.01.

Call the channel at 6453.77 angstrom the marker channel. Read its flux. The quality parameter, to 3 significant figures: 9.62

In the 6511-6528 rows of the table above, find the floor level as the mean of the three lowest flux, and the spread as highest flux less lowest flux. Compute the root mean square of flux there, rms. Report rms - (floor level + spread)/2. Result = 4.52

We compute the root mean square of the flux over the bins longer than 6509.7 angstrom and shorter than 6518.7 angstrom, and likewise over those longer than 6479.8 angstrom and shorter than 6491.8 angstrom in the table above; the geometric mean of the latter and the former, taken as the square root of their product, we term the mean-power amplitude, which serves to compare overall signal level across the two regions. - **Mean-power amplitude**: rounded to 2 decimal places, 9.25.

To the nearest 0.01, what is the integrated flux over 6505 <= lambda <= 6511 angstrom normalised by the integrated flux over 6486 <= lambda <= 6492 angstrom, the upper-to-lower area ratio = 0.99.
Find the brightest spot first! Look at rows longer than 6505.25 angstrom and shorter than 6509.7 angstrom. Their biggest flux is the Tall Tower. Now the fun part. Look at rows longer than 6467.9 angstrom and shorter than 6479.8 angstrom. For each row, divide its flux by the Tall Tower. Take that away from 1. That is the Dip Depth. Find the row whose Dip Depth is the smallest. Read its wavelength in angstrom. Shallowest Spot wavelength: 6470.14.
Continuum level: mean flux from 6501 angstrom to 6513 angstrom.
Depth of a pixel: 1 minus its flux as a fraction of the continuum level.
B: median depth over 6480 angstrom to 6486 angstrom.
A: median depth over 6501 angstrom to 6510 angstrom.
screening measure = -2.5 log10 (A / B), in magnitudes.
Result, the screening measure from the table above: 0.5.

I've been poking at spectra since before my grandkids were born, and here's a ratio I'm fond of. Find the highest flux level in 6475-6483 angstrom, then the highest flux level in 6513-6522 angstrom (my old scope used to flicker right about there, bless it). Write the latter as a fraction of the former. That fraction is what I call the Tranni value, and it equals 0.99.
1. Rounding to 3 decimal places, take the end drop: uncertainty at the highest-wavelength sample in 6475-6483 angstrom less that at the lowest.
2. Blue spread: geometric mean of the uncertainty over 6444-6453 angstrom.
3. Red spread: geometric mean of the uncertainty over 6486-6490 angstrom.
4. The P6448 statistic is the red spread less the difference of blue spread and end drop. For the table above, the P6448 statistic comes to 0.000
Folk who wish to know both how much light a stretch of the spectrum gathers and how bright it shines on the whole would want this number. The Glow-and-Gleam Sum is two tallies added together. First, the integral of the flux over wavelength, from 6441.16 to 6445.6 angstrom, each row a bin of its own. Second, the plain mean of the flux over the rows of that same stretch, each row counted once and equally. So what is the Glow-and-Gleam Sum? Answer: 51.6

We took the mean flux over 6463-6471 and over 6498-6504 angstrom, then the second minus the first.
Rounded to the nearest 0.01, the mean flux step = -0.11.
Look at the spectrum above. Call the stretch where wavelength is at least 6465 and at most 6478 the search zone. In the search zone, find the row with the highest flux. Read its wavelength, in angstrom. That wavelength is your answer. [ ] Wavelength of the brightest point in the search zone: 6470.14 angstrom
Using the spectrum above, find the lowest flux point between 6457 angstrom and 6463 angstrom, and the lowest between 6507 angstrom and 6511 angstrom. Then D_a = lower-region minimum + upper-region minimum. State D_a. 18.1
